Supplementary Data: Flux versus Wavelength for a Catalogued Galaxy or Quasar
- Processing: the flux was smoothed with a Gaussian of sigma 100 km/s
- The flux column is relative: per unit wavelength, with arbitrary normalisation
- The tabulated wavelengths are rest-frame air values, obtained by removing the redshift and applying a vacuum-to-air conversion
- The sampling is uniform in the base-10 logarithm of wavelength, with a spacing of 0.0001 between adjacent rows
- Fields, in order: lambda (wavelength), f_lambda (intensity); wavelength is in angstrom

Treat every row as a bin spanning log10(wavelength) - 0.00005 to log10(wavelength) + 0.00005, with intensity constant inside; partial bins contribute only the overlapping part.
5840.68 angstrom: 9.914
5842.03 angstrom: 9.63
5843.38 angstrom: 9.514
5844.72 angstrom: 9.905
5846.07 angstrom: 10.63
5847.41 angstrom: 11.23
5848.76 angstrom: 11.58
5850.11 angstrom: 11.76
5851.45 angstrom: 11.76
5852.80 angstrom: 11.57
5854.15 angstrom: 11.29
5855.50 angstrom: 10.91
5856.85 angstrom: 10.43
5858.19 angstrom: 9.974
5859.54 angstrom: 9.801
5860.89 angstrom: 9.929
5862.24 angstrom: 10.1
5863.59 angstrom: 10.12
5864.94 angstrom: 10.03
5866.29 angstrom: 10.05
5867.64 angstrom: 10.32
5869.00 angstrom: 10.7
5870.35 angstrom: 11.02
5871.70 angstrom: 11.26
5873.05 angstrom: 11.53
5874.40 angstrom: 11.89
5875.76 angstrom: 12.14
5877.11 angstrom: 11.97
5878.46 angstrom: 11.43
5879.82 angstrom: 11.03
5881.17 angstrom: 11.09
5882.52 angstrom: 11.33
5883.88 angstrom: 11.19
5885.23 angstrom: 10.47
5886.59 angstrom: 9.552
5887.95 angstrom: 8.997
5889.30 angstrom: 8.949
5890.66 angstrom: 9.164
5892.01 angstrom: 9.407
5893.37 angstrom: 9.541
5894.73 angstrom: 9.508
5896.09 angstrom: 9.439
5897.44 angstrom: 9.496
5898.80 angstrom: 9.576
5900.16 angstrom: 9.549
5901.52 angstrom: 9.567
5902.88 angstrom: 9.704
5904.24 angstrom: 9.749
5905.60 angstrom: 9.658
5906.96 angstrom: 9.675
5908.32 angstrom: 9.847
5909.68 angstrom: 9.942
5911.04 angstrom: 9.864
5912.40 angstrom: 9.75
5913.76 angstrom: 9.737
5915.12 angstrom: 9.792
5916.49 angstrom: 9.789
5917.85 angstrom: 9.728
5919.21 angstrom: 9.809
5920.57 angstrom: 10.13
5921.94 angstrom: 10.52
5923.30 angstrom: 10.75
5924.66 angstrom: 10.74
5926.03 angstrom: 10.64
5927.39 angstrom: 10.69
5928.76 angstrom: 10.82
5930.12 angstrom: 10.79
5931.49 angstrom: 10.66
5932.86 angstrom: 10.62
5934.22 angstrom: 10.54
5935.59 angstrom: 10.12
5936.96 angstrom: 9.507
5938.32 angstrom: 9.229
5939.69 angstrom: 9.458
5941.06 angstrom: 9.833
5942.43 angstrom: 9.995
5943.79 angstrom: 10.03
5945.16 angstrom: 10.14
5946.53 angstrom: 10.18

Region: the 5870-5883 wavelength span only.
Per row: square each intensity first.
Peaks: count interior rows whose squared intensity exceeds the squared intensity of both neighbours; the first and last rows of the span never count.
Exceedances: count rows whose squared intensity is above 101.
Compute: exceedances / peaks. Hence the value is 10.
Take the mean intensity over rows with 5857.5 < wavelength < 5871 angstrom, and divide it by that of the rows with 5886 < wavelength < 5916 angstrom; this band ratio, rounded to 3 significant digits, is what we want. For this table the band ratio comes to 1.07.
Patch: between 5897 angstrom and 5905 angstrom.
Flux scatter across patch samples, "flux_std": 0.1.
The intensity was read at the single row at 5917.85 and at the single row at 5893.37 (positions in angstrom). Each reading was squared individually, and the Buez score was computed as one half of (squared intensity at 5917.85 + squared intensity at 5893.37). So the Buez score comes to 93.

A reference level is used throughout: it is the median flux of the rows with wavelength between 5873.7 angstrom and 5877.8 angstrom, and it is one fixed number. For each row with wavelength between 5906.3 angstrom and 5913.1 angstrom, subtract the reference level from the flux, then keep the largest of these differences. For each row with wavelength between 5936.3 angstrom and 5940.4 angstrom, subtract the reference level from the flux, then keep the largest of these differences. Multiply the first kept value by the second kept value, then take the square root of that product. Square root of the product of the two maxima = 2.2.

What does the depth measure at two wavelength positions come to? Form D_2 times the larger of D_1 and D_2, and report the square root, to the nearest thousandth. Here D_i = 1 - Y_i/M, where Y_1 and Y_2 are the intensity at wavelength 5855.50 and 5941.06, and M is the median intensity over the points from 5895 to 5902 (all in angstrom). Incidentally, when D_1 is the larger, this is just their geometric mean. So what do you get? 0.030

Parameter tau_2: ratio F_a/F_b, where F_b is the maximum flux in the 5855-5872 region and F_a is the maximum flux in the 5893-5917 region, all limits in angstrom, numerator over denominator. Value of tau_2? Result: 0.883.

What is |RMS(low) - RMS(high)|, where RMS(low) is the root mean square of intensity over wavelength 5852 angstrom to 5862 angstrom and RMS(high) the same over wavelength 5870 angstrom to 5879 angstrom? 1.0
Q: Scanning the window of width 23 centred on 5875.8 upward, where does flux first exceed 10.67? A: 5869.00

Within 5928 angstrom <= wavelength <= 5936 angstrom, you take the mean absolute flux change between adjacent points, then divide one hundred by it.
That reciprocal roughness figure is 714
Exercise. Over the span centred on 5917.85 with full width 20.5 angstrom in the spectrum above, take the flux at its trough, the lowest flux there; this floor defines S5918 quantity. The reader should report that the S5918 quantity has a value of 9.728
